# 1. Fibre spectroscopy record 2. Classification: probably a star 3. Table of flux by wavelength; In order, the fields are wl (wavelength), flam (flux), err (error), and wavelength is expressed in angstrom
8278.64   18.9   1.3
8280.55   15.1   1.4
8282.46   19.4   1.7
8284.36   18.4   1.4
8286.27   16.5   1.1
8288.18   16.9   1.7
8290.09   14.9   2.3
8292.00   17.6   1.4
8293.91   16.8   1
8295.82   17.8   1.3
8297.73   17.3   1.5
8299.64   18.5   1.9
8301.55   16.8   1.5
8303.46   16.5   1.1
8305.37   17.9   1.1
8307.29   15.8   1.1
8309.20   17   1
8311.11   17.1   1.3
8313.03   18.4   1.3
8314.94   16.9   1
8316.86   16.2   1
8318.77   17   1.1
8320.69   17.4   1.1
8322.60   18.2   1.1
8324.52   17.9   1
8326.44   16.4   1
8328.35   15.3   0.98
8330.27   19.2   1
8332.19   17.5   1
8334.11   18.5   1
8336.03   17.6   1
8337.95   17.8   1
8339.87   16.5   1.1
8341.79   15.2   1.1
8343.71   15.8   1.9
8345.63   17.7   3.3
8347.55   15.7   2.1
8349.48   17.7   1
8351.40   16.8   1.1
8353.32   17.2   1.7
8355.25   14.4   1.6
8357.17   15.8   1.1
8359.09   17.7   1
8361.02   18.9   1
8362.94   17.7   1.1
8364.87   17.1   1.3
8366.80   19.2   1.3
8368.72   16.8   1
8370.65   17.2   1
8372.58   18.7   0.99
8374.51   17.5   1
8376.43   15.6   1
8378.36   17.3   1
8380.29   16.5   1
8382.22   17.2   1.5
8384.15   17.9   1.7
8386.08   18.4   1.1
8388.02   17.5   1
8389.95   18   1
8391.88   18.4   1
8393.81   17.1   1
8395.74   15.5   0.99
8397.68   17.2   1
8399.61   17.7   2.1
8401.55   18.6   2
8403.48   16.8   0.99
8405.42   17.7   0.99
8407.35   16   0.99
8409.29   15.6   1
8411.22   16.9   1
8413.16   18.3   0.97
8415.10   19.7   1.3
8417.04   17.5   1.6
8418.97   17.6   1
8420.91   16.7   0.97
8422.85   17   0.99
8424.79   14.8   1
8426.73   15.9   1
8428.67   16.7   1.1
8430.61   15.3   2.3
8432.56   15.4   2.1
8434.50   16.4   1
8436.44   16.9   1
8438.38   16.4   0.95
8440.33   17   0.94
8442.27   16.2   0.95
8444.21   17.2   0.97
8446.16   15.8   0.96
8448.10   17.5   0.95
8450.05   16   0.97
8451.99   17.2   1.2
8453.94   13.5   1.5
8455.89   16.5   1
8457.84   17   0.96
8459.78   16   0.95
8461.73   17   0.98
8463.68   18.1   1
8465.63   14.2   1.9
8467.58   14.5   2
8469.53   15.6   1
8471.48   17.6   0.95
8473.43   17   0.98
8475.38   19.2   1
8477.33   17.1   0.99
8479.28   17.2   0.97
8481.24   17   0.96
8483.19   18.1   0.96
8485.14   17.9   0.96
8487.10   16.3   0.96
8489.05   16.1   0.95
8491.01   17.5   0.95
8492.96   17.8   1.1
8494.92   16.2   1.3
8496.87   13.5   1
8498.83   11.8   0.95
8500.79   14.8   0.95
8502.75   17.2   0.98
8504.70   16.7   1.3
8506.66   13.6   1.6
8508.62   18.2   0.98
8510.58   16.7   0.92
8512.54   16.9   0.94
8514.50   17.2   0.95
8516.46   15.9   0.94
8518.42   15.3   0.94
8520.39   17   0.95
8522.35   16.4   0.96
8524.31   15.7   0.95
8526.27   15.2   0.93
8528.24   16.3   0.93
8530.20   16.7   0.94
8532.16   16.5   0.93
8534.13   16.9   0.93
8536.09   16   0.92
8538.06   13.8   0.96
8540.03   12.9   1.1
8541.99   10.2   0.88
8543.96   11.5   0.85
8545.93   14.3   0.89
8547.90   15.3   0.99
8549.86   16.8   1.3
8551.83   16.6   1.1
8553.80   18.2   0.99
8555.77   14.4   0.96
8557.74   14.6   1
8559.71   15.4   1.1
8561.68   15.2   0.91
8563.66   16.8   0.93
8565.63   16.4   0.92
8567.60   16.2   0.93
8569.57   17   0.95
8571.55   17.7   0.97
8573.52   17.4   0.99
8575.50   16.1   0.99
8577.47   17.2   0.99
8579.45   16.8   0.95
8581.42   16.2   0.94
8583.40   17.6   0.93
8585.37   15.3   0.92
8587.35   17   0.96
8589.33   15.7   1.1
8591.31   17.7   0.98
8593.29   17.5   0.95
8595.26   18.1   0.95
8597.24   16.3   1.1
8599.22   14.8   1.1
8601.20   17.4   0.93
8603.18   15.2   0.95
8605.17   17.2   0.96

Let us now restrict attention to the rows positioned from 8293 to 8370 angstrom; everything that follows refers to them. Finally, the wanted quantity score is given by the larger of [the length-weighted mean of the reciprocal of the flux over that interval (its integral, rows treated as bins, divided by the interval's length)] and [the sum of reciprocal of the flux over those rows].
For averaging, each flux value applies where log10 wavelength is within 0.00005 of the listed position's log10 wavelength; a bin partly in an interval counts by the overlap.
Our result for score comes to 2.3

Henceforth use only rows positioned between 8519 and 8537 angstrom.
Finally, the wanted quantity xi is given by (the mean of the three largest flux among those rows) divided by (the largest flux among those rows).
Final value 0.992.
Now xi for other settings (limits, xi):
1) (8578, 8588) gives 0.973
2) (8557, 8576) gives 0.981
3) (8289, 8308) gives 0.977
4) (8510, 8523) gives 0.990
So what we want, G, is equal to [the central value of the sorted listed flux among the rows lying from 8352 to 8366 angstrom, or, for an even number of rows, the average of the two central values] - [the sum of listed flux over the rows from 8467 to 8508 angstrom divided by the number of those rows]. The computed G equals 0.9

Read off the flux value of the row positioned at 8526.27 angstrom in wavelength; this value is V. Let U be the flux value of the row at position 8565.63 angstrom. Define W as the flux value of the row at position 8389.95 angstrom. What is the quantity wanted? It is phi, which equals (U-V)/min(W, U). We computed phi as 0.07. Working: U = 16.4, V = 15.2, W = 18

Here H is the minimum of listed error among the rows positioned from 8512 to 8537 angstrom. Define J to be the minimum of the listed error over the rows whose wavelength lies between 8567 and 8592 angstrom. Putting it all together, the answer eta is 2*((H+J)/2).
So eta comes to 1.84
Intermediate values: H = 0.92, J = 0.92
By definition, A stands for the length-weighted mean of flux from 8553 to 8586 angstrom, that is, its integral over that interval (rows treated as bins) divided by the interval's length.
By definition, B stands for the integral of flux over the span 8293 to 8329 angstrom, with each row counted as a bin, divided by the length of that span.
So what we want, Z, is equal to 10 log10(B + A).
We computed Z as 15.3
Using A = 16.39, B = 17.1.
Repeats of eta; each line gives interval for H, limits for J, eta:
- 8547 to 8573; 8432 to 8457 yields 1.85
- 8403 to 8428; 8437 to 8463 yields 1.91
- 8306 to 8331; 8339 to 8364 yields 1.98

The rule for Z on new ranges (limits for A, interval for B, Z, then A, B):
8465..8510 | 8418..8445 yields 15.1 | 16.33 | 16.4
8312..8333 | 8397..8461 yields 15.3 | 17.30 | 16.7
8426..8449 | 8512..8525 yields 15.1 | 16.39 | 16.3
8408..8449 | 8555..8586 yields 15.2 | 16.70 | 16.3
